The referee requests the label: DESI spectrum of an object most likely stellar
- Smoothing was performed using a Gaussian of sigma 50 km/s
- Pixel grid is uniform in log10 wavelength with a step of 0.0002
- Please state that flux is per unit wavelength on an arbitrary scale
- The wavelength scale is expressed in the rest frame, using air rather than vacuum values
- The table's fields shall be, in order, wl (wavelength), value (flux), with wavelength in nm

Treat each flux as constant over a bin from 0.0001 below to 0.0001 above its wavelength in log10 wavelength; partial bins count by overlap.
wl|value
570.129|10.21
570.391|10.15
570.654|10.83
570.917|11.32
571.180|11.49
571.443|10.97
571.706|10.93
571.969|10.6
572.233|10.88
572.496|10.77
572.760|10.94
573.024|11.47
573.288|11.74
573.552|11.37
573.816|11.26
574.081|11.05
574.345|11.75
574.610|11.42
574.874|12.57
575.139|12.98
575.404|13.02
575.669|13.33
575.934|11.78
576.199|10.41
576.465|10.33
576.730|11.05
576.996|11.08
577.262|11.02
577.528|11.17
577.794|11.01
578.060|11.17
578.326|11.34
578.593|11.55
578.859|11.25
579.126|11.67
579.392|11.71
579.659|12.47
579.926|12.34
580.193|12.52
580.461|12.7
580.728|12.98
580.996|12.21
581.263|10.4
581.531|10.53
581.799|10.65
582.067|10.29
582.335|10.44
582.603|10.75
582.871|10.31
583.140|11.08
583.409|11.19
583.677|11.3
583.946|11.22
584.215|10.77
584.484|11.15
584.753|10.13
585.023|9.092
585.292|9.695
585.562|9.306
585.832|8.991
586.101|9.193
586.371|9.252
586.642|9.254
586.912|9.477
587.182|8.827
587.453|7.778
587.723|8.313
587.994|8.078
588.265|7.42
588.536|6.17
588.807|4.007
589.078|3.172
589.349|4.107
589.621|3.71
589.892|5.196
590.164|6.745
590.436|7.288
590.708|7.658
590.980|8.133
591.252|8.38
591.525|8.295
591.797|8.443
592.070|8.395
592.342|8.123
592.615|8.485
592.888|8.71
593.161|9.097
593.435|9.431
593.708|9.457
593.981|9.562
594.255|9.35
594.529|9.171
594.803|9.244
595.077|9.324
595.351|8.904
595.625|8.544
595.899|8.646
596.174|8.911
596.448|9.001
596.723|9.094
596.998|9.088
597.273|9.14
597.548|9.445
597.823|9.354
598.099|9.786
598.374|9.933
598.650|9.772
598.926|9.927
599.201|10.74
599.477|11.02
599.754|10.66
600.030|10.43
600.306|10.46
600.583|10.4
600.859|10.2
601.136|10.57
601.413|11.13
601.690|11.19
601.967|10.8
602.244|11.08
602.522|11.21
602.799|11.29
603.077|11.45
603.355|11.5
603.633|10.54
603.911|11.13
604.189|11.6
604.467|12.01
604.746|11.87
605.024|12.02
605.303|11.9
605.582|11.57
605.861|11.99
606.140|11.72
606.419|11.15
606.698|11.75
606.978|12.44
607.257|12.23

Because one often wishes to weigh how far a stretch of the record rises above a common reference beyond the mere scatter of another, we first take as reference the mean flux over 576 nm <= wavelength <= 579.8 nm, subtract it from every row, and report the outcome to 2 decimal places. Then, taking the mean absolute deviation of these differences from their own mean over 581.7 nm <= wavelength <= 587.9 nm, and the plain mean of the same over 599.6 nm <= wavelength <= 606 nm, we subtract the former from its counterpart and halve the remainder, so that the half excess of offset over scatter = -0.47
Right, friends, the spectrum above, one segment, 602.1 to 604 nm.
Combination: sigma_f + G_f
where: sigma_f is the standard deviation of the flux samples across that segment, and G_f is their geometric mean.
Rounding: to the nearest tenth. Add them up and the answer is 11.5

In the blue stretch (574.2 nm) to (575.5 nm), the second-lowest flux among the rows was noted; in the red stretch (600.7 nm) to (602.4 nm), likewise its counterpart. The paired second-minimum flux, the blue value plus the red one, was 22.3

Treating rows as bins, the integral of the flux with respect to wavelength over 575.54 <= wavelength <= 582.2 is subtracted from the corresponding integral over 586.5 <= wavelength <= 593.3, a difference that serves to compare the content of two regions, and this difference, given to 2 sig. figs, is -27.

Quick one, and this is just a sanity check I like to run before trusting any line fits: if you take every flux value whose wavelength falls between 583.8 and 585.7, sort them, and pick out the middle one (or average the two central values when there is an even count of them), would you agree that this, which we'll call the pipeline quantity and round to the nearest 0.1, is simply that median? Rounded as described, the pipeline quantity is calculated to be 10.1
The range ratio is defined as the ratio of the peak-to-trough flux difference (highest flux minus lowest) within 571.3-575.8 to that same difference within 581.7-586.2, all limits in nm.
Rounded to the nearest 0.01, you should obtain 1.18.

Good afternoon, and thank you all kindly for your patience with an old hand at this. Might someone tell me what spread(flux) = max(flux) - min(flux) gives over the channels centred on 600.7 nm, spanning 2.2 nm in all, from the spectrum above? 1.0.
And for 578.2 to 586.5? 4.0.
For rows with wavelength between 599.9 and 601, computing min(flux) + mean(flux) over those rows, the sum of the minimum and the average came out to 20.6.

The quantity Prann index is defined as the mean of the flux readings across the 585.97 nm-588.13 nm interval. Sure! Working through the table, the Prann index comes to 8.8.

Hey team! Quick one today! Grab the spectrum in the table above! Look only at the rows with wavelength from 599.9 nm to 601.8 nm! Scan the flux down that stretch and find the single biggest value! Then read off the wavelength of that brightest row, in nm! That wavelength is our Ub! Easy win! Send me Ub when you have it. 601.690 nm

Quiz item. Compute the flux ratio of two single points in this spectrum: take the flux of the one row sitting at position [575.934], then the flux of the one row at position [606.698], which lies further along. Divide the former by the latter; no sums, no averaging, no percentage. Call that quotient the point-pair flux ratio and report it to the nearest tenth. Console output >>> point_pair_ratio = 1.0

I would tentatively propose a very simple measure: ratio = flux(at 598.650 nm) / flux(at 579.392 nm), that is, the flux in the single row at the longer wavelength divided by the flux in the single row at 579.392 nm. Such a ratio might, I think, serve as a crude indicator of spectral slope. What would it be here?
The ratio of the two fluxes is 0.83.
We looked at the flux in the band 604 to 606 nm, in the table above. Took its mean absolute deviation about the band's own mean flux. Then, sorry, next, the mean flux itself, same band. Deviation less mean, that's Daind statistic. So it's -11.7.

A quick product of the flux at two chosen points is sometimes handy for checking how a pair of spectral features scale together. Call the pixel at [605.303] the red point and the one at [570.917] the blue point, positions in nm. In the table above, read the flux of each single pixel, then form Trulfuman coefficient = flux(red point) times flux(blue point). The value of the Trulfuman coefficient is 135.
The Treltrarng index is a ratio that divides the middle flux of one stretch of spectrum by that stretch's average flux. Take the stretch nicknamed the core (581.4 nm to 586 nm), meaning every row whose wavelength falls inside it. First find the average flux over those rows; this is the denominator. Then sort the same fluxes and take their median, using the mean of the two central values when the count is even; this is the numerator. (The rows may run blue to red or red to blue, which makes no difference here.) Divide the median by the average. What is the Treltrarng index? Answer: 1.01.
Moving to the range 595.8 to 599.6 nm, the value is 0.98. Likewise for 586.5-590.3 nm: 1.07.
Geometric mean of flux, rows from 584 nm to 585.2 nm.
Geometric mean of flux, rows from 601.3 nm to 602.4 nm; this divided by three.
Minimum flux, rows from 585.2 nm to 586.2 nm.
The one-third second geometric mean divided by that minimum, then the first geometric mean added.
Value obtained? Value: 10.7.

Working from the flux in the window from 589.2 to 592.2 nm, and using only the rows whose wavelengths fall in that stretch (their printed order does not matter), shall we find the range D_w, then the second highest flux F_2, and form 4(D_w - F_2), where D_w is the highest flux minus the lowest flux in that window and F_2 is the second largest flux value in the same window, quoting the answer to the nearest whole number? -15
